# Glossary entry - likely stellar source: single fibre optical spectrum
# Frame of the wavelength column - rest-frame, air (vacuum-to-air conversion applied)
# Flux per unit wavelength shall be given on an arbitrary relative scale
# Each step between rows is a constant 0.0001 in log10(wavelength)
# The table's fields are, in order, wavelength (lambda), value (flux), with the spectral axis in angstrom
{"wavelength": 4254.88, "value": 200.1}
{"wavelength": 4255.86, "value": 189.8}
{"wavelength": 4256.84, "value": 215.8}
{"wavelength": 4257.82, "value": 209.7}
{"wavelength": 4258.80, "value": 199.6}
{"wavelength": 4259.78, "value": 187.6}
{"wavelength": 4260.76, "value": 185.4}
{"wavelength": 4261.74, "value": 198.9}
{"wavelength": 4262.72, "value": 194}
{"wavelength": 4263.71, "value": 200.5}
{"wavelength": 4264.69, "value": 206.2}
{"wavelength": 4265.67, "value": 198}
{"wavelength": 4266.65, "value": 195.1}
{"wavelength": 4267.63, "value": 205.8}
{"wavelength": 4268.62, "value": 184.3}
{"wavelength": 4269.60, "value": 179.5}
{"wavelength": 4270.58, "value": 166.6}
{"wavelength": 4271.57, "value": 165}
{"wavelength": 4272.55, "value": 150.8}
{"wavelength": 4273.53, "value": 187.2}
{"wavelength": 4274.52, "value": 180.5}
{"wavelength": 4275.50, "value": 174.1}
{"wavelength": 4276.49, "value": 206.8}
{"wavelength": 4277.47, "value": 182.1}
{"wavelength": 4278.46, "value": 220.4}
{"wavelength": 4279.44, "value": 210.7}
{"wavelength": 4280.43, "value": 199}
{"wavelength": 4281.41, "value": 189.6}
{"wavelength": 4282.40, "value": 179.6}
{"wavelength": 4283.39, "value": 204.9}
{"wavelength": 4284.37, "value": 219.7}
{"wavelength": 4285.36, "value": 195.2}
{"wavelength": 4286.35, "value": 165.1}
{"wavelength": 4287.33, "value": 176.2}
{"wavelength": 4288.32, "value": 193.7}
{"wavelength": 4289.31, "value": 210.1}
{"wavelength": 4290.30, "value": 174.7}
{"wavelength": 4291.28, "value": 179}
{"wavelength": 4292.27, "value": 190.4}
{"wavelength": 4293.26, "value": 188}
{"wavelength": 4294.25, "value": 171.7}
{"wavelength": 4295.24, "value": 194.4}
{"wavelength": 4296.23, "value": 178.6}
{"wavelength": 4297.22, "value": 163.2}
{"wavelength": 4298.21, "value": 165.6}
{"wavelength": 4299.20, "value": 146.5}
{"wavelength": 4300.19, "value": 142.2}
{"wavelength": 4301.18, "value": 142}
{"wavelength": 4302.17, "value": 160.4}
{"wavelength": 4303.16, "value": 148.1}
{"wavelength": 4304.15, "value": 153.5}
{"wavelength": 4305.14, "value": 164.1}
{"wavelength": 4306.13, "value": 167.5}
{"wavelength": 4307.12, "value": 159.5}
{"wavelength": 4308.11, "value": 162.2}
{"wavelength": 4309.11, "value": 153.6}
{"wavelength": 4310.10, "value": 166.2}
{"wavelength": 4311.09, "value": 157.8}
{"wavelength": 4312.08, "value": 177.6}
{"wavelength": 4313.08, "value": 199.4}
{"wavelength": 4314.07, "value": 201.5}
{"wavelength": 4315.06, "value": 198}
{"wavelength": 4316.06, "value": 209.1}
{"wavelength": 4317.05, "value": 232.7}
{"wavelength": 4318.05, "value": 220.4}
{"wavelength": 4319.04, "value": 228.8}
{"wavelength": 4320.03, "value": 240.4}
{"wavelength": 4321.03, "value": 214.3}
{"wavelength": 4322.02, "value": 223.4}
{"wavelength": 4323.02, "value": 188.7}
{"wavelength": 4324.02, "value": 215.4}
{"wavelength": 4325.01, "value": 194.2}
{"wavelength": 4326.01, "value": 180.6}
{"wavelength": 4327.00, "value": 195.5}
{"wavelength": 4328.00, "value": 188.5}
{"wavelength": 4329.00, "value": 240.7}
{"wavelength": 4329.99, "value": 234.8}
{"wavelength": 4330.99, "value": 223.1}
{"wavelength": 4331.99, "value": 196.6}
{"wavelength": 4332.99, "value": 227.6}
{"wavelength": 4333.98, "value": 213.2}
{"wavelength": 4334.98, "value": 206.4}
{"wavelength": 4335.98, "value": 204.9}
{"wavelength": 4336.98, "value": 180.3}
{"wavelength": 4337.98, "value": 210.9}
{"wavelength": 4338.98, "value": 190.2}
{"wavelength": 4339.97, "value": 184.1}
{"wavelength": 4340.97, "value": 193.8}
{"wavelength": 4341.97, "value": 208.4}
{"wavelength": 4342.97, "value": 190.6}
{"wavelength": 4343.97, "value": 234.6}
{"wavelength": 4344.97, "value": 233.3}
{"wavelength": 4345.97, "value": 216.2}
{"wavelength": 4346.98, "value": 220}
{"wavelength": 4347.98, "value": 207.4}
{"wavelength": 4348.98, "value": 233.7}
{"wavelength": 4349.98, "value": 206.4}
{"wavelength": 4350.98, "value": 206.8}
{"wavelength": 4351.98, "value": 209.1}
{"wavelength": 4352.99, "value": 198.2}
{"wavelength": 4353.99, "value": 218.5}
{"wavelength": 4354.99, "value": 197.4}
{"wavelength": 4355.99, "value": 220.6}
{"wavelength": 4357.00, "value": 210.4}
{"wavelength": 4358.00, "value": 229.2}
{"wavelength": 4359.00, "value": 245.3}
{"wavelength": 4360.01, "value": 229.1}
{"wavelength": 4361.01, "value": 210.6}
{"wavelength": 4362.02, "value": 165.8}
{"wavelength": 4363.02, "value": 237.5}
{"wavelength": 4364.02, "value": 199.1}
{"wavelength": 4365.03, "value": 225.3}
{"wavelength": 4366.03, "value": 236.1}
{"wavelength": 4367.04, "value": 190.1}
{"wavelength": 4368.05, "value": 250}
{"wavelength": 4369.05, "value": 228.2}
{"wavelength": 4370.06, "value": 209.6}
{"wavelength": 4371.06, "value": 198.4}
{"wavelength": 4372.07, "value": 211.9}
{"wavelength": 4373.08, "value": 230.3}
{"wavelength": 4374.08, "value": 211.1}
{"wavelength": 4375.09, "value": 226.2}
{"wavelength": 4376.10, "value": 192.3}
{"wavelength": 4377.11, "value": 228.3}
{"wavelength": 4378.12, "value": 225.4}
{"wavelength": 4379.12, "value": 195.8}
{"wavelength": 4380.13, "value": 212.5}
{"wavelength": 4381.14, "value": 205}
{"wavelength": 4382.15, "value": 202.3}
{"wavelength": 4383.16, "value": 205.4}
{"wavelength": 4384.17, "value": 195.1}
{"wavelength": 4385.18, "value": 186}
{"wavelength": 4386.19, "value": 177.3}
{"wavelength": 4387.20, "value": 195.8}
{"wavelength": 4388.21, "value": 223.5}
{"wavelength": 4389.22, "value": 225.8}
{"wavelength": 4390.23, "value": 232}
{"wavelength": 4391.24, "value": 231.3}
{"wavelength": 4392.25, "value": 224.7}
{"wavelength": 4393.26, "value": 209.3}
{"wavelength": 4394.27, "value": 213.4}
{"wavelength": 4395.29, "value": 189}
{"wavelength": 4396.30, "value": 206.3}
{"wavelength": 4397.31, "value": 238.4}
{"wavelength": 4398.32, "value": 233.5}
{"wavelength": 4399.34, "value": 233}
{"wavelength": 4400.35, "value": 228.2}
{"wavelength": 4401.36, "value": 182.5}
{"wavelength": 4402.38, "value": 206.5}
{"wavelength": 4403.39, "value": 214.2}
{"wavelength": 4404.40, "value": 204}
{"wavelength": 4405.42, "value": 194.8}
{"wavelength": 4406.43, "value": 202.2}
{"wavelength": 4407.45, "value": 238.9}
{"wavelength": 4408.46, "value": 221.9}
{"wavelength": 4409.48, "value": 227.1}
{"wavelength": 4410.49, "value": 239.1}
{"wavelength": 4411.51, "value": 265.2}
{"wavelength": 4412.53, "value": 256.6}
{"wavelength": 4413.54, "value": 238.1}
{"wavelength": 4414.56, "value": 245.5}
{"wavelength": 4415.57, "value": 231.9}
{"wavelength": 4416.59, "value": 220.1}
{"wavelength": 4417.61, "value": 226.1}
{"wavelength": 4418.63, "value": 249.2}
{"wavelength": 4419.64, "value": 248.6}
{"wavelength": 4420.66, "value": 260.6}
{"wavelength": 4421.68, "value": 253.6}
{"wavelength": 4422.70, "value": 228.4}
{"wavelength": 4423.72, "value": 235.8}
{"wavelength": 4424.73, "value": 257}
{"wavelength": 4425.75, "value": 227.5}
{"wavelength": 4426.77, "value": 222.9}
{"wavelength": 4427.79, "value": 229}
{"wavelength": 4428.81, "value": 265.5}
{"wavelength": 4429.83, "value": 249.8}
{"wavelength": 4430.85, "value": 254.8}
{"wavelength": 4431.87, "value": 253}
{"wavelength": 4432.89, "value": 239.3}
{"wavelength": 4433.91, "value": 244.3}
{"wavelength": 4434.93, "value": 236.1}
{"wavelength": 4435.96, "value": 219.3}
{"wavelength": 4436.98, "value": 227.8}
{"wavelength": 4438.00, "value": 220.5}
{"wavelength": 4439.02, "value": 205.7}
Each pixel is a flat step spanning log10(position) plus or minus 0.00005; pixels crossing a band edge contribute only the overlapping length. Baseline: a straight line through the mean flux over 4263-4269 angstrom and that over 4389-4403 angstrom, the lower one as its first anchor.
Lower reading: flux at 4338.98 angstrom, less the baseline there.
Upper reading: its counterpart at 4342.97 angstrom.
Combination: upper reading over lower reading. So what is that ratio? 1.0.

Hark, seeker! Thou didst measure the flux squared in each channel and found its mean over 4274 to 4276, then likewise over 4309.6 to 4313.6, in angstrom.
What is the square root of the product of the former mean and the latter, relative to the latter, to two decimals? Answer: 1.01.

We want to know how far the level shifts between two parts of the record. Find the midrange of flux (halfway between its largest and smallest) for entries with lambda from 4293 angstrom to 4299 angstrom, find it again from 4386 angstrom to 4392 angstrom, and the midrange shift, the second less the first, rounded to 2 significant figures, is 26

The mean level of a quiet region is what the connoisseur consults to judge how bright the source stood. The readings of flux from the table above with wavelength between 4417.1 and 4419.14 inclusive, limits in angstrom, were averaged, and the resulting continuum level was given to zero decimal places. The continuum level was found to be 238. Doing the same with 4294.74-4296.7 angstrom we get 186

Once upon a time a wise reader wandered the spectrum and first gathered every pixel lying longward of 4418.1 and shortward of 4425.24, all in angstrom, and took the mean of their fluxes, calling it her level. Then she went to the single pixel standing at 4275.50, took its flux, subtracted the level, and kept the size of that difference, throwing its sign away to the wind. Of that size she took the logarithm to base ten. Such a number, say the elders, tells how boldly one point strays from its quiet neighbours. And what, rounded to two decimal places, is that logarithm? 1.87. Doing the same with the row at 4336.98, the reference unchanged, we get 1.83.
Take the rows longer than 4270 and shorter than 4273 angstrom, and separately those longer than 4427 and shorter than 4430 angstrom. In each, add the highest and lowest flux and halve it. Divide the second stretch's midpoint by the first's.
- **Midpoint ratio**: 1.56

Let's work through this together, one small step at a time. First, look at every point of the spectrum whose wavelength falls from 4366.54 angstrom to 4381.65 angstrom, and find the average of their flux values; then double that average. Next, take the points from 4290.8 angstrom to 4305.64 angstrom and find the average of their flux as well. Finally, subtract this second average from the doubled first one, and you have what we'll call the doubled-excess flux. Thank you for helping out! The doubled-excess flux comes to 263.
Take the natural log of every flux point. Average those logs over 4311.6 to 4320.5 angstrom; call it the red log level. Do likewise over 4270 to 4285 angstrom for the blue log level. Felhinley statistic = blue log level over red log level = 0.978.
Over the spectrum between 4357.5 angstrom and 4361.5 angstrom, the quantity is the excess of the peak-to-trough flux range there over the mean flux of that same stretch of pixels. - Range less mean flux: -194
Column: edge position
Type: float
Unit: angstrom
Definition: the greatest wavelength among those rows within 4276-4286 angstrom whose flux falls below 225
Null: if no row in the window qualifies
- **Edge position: 4285.36 angstrom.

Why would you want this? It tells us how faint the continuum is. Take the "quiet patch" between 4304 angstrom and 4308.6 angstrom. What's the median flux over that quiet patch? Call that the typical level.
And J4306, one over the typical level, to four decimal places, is 0.0062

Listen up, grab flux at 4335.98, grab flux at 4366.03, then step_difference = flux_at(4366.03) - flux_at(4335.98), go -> 31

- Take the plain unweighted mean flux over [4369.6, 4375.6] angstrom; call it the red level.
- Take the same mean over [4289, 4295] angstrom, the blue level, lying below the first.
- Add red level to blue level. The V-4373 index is 400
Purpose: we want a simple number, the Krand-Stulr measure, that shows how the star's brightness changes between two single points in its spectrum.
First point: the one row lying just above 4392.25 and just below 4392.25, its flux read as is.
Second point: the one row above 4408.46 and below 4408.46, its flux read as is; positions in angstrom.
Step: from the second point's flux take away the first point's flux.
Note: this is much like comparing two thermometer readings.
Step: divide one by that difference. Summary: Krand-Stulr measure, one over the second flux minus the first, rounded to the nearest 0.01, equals -0.36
